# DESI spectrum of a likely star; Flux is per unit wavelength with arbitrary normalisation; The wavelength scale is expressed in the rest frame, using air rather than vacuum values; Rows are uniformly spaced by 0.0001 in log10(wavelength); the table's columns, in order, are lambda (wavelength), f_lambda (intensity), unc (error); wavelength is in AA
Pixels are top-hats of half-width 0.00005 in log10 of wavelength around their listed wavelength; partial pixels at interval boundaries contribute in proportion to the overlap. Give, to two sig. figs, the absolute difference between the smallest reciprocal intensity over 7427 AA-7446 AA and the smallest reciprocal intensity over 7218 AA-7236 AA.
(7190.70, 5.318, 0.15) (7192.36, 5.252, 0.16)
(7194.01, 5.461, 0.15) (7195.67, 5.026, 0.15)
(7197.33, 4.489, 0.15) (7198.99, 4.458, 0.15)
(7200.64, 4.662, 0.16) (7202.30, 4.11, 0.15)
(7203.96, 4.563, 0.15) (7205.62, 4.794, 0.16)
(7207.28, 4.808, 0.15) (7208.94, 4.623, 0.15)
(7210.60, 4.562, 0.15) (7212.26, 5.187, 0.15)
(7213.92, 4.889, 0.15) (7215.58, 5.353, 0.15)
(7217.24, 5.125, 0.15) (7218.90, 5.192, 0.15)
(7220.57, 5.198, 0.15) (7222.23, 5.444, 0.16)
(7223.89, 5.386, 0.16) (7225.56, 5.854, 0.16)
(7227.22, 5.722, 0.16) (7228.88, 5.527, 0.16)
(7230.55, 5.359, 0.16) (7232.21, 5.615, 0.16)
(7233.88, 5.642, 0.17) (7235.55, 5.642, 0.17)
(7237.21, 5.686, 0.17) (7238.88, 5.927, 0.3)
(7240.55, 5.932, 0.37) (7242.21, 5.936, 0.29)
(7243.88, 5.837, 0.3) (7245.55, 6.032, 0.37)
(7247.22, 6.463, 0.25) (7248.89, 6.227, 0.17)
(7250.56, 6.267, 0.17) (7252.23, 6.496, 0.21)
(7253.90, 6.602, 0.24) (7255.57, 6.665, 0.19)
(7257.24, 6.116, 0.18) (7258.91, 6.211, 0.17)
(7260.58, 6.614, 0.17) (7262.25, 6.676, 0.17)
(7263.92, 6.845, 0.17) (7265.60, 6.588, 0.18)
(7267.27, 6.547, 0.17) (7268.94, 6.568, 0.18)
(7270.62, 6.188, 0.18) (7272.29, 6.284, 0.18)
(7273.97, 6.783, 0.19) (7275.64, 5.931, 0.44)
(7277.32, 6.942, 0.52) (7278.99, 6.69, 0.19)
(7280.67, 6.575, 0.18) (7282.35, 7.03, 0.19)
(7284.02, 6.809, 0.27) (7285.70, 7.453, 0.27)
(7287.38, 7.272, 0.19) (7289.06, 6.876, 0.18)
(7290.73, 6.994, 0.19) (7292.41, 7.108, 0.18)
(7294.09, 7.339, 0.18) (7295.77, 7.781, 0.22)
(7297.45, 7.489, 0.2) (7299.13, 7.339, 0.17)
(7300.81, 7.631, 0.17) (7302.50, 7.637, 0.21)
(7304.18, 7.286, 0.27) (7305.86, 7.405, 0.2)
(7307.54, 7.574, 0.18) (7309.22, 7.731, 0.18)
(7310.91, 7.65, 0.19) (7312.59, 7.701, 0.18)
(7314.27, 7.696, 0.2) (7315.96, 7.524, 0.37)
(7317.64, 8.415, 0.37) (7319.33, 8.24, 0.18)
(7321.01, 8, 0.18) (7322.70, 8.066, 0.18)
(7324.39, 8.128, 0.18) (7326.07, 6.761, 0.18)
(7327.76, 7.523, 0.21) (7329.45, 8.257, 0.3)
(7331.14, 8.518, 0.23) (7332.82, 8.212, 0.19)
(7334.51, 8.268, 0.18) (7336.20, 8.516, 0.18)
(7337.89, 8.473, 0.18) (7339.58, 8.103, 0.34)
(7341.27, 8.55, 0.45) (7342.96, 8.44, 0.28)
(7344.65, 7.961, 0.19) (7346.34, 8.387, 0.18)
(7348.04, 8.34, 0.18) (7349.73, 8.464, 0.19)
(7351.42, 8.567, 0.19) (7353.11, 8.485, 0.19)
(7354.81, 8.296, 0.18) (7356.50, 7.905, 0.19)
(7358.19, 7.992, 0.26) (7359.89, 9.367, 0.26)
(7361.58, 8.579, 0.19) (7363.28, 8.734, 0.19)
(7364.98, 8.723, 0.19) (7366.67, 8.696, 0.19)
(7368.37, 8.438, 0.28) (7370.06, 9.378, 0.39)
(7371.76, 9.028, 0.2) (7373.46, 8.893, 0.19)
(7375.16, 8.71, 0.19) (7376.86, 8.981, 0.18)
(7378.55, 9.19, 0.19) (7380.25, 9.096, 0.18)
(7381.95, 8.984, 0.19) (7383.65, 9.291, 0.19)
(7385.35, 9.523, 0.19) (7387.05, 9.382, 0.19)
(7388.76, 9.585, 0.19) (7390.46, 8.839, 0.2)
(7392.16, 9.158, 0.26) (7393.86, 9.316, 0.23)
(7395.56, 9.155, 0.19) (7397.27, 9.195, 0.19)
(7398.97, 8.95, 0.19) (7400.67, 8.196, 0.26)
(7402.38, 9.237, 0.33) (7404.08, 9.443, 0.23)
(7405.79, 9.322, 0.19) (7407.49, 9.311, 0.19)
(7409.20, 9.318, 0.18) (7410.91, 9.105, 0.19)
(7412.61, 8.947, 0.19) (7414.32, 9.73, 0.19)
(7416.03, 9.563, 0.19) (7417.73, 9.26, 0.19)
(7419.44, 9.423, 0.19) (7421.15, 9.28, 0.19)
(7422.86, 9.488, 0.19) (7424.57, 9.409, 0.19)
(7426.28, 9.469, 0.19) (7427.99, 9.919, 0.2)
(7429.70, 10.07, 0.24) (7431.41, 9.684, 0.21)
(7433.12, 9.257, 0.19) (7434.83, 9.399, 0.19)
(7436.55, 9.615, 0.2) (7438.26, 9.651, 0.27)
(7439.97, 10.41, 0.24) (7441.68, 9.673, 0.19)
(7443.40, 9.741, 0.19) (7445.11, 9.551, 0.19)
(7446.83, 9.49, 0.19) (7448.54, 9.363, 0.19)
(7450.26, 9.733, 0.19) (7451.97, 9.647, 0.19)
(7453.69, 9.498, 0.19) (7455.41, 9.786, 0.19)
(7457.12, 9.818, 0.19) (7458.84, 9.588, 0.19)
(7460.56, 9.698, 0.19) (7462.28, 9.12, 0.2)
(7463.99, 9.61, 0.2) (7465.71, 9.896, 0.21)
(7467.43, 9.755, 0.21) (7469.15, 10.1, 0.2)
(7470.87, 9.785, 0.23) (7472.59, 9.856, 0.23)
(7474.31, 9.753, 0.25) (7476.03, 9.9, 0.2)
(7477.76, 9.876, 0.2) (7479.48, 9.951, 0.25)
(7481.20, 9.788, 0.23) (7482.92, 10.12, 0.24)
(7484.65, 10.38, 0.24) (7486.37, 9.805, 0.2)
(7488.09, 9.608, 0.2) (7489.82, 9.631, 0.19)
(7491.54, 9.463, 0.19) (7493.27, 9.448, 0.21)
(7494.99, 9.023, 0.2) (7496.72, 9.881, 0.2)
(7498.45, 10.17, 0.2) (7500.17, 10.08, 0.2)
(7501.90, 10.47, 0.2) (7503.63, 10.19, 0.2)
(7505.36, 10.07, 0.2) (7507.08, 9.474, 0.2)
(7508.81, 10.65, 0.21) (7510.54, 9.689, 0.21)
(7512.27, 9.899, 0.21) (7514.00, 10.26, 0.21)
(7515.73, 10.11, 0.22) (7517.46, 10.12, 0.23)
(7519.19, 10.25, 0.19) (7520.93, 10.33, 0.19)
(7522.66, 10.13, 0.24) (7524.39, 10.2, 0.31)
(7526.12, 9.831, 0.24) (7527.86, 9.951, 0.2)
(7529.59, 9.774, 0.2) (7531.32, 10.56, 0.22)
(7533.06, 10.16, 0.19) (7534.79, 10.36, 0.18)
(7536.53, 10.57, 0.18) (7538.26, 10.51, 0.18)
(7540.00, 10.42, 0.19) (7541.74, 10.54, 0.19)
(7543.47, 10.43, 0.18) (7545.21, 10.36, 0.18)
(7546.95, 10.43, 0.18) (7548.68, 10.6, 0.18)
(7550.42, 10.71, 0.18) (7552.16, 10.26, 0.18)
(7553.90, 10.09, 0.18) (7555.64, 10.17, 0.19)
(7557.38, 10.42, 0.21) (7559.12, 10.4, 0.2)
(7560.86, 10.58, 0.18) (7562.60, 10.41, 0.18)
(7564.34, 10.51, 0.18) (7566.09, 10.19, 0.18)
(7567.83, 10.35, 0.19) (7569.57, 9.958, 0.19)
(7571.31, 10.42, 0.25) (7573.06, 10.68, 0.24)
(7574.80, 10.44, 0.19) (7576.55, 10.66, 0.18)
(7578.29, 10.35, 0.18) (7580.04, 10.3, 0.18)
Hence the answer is 0.075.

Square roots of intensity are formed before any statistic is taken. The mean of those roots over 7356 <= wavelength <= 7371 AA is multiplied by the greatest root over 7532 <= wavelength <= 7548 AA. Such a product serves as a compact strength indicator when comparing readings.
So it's 9.6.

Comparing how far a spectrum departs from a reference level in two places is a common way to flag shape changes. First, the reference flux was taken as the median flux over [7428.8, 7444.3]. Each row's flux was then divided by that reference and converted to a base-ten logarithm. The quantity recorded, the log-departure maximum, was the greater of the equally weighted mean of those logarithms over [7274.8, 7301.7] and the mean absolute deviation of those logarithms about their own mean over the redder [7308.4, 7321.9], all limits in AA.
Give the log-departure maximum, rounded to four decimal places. 0.0143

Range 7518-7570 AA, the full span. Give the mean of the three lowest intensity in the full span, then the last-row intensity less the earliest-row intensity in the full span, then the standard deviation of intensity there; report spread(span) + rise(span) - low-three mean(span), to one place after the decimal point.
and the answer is -9.9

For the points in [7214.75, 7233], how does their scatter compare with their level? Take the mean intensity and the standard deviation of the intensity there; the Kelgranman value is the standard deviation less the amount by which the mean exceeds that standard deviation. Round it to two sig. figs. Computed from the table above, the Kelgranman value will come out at -5.0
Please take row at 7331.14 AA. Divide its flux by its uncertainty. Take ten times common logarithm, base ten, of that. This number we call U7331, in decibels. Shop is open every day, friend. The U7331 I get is 15.7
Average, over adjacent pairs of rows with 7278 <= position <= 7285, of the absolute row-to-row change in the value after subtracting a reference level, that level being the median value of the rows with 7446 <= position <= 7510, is 0.26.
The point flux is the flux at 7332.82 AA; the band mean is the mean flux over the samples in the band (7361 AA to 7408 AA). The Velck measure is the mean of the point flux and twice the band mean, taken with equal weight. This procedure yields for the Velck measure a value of 13.2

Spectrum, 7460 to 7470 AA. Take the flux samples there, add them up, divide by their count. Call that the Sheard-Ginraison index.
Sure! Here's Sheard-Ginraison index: 9.7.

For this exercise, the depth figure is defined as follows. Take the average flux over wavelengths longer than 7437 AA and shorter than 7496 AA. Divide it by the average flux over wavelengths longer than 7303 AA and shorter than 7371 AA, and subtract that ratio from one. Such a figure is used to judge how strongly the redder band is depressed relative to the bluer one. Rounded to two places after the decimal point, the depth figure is -0.19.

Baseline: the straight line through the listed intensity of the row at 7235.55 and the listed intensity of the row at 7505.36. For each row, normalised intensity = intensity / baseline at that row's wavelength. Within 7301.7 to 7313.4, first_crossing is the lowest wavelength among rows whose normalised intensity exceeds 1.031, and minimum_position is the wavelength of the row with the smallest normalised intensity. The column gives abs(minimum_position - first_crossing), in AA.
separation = 1.7 AA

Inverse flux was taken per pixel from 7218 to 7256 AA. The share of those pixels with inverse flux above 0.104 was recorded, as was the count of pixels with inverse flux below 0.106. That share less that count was 1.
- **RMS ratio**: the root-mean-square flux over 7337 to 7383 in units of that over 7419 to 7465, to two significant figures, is 0.90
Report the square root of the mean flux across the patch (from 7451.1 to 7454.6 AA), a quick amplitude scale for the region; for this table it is 3.09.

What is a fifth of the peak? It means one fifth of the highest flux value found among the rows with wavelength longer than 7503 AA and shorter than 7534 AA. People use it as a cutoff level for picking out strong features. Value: 2.1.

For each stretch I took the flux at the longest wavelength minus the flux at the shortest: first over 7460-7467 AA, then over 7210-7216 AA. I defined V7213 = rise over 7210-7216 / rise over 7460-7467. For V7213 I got 4.0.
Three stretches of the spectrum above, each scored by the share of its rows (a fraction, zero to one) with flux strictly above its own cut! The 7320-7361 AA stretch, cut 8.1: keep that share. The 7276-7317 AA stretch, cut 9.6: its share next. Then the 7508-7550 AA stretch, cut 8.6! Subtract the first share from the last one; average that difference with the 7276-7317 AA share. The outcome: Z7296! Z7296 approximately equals 0.15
